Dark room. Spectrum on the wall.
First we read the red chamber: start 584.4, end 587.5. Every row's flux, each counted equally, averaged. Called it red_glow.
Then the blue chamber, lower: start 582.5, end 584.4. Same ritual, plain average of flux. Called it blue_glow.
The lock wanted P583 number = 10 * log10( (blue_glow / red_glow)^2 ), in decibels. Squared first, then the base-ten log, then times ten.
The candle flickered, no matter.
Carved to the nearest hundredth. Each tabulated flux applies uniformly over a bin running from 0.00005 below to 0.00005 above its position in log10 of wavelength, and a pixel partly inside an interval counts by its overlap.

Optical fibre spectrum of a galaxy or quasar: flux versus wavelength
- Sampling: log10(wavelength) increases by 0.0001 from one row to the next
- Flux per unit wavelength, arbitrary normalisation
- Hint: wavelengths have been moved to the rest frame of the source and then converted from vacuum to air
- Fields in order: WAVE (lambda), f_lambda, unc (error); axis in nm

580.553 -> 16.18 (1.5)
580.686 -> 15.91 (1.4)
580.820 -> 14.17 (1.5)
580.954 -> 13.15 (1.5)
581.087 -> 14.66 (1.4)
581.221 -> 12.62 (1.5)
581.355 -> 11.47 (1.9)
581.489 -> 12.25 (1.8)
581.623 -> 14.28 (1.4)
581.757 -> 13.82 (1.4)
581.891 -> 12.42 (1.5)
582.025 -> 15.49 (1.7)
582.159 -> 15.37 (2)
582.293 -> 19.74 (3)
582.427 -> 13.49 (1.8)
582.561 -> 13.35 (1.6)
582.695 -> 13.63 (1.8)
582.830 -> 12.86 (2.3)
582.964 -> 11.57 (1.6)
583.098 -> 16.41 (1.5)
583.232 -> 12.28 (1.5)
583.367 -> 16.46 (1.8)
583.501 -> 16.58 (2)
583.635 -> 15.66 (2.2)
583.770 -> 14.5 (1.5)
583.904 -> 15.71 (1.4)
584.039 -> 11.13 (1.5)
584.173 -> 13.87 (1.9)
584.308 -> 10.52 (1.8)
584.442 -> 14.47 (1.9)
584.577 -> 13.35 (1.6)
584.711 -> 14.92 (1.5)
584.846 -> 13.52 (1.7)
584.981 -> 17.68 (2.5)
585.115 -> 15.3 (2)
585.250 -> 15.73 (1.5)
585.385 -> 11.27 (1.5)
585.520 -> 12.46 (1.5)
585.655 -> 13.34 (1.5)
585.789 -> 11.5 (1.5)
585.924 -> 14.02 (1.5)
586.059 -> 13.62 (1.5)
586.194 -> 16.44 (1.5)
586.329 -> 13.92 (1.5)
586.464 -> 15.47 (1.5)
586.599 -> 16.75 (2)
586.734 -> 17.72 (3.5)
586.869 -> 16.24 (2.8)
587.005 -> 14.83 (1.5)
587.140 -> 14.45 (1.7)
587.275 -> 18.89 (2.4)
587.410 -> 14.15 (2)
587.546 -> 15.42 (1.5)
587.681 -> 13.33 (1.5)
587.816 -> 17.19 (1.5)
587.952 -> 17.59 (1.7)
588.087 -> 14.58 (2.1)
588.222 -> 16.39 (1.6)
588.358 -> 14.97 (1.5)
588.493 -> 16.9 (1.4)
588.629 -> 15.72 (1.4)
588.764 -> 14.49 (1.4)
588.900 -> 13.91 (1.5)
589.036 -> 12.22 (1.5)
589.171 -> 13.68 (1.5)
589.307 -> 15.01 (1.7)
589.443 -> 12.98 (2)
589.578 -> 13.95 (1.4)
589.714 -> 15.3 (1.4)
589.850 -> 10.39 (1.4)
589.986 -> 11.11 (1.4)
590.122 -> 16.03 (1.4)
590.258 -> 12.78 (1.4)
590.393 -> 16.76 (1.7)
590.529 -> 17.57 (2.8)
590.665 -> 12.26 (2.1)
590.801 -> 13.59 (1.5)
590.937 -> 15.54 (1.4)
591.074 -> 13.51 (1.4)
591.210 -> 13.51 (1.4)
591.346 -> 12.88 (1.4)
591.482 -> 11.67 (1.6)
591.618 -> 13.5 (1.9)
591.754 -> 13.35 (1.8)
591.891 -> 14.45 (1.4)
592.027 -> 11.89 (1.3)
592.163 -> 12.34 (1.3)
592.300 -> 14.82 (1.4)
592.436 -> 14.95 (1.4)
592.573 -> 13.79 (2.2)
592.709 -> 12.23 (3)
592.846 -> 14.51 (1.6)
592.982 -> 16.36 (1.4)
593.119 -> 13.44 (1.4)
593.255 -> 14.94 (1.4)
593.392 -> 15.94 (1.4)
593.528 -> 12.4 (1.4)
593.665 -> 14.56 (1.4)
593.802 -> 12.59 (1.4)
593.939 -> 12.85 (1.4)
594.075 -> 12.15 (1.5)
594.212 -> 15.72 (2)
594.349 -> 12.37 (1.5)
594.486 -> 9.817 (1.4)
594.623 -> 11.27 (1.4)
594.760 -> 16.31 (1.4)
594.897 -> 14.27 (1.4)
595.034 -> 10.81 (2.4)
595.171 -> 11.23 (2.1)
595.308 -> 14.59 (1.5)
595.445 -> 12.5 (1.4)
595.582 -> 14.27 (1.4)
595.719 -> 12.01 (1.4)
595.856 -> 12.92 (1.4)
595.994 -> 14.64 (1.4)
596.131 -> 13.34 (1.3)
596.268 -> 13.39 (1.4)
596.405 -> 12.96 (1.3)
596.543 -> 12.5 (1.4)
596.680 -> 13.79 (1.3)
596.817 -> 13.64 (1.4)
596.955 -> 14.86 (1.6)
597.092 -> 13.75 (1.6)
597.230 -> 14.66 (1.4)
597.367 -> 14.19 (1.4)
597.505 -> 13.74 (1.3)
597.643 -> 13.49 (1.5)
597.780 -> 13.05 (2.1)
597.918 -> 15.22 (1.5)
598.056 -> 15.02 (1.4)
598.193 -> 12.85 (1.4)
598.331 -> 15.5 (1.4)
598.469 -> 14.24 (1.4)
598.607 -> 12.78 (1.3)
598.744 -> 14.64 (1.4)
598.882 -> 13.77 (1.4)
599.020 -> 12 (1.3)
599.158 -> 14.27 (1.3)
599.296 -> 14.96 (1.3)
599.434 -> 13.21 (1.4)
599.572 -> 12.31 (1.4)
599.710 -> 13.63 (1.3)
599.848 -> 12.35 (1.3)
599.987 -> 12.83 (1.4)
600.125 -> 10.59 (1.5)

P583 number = -0.54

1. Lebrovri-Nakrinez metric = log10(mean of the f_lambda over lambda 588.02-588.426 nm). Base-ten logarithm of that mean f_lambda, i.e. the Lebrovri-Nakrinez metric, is 1.19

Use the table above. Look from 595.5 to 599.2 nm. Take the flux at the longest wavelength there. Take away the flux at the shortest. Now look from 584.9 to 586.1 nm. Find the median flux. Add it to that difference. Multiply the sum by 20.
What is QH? 272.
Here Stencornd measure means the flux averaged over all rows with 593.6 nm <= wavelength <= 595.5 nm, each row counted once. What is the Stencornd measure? 12.9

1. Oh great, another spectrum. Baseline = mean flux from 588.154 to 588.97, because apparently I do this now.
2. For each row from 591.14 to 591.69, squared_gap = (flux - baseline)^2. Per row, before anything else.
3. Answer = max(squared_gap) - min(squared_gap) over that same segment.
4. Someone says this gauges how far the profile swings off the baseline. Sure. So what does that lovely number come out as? 10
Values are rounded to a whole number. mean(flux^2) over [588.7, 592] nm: 192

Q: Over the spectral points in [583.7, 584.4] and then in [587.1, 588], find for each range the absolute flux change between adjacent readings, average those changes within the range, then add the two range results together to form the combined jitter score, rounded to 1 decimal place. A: 5.8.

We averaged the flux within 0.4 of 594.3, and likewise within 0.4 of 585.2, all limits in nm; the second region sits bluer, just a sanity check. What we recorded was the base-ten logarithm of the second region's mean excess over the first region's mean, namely 0.29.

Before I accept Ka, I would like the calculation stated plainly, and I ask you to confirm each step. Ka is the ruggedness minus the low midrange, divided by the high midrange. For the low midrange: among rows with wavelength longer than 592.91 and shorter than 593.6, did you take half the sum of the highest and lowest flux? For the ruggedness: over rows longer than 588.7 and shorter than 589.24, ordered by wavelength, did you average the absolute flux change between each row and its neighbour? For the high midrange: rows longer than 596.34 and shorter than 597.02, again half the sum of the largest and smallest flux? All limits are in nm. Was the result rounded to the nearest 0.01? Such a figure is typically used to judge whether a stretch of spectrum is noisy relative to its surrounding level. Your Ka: -0.96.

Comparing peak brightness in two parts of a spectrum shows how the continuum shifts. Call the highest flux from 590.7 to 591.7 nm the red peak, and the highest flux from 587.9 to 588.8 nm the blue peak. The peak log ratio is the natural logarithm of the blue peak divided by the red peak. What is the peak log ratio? 0.12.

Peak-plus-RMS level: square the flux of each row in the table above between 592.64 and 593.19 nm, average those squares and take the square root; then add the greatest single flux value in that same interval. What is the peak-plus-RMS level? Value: 30.6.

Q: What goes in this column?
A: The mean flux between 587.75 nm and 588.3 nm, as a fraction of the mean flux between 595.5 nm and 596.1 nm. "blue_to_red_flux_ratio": 1.22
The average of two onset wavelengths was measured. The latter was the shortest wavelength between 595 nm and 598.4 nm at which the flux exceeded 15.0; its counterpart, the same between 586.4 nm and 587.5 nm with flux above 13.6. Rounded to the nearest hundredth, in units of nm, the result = 592.19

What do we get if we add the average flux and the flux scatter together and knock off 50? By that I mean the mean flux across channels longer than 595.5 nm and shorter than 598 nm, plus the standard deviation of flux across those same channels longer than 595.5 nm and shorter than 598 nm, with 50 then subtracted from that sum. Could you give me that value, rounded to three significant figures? -35.5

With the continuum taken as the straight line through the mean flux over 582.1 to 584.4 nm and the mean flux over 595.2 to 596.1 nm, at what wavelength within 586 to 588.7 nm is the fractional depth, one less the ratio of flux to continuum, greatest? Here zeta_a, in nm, 587.681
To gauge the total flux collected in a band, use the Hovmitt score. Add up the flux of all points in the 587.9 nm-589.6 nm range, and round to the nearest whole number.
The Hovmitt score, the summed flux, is 192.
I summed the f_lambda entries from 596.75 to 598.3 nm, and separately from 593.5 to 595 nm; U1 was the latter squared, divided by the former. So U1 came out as 135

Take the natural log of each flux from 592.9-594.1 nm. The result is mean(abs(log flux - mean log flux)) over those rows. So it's 0.097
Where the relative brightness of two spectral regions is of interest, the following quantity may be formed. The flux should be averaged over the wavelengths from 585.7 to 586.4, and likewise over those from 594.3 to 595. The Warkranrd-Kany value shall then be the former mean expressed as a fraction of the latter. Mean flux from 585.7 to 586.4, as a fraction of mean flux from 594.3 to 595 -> 1.09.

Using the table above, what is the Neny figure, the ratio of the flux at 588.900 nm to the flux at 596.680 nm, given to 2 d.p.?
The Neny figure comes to 1.01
